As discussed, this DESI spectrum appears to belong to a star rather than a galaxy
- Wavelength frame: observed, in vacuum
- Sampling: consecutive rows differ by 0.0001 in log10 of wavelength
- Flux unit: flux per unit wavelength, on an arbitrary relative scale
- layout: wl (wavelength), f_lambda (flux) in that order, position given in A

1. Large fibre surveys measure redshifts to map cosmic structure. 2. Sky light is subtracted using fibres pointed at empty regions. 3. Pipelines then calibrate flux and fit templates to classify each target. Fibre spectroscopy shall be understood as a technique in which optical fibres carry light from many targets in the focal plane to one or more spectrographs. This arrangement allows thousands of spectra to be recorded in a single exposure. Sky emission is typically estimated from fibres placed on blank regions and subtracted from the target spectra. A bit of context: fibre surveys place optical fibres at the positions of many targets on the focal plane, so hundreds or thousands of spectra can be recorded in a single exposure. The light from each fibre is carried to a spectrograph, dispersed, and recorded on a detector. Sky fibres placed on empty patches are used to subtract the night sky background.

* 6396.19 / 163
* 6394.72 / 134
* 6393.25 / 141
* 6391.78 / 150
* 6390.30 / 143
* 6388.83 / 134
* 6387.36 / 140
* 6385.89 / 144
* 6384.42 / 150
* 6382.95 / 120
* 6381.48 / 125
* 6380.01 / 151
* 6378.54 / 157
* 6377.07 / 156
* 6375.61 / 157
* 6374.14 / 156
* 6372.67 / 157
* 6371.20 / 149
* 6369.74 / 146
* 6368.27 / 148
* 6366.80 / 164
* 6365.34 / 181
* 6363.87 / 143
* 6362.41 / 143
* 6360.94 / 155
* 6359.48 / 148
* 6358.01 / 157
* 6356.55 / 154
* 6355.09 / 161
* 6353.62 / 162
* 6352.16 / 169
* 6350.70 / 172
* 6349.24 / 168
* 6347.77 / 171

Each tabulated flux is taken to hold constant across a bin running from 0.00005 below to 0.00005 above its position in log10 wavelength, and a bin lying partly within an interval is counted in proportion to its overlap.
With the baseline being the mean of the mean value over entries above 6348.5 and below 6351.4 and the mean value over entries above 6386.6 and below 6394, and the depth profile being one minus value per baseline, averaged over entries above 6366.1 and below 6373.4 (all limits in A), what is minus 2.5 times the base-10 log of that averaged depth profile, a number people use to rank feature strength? 4.3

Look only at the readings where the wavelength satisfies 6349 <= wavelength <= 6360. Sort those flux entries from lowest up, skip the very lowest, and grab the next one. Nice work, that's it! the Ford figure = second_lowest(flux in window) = 154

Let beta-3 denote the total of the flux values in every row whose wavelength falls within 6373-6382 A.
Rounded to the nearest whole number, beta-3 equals 902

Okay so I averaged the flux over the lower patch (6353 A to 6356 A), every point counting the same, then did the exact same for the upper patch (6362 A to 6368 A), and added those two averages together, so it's 319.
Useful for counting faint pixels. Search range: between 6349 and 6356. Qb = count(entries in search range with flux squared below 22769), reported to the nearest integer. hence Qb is 0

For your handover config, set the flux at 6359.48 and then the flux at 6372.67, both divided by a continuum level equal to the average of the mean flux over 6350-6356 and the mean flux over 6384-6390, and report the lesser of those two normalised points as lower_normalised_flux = 0.96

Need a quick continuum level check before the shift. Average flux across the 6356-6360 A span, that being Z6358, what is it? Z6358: 153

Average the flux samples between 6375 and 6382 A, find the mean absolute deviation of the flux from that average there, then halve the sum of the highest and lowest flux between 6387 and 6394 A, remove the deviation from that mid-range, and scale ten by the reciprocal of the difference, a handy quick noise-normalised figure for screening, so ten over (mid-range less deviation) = 0.076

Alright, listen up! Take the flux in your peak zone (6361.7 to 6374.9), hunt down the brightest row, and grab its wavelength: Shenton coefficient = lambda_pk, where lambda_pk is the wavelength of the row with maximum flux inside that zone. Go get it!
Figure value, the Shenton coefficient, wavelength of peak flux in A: 6365.34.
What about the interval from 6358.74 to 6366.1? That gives 6365.34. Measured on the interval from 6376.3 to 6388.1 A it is 6378.54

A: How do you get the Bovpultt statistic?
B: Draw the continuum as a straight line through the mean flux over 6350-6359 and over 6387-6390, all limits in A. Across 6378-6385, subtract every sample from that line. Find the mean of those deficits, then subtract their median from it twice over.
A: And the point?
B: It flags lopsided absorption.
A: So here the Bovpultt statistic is 17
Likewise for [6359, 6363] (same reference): -12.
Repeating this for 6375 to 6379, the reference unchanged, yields 10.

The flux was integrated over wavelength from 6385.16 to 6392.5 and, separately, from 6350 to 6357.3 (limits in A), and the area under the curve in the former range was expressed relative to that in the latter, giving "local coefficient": 0.87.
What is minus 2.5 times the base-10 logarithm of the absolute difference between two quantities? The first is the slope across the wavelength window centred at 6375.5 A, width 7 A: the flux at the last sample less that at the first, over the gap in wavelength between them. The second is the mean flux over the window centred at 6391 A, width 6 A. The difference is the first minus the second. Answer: -5.38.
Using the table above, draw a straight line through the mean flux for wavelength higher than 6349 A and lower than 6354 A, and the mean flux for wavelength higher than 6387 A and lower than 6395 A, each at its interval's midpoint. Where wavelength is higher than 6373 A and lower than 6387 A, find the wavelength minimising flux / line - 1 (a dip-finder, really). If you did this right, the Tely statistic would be 6382.95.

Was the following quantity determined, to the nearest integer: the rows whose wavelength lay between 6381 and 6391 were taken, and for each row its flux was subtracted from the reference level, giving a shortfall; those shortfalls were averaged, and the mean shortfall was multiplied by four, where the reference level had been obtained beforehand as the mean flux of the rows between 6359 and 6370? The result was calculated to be 68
